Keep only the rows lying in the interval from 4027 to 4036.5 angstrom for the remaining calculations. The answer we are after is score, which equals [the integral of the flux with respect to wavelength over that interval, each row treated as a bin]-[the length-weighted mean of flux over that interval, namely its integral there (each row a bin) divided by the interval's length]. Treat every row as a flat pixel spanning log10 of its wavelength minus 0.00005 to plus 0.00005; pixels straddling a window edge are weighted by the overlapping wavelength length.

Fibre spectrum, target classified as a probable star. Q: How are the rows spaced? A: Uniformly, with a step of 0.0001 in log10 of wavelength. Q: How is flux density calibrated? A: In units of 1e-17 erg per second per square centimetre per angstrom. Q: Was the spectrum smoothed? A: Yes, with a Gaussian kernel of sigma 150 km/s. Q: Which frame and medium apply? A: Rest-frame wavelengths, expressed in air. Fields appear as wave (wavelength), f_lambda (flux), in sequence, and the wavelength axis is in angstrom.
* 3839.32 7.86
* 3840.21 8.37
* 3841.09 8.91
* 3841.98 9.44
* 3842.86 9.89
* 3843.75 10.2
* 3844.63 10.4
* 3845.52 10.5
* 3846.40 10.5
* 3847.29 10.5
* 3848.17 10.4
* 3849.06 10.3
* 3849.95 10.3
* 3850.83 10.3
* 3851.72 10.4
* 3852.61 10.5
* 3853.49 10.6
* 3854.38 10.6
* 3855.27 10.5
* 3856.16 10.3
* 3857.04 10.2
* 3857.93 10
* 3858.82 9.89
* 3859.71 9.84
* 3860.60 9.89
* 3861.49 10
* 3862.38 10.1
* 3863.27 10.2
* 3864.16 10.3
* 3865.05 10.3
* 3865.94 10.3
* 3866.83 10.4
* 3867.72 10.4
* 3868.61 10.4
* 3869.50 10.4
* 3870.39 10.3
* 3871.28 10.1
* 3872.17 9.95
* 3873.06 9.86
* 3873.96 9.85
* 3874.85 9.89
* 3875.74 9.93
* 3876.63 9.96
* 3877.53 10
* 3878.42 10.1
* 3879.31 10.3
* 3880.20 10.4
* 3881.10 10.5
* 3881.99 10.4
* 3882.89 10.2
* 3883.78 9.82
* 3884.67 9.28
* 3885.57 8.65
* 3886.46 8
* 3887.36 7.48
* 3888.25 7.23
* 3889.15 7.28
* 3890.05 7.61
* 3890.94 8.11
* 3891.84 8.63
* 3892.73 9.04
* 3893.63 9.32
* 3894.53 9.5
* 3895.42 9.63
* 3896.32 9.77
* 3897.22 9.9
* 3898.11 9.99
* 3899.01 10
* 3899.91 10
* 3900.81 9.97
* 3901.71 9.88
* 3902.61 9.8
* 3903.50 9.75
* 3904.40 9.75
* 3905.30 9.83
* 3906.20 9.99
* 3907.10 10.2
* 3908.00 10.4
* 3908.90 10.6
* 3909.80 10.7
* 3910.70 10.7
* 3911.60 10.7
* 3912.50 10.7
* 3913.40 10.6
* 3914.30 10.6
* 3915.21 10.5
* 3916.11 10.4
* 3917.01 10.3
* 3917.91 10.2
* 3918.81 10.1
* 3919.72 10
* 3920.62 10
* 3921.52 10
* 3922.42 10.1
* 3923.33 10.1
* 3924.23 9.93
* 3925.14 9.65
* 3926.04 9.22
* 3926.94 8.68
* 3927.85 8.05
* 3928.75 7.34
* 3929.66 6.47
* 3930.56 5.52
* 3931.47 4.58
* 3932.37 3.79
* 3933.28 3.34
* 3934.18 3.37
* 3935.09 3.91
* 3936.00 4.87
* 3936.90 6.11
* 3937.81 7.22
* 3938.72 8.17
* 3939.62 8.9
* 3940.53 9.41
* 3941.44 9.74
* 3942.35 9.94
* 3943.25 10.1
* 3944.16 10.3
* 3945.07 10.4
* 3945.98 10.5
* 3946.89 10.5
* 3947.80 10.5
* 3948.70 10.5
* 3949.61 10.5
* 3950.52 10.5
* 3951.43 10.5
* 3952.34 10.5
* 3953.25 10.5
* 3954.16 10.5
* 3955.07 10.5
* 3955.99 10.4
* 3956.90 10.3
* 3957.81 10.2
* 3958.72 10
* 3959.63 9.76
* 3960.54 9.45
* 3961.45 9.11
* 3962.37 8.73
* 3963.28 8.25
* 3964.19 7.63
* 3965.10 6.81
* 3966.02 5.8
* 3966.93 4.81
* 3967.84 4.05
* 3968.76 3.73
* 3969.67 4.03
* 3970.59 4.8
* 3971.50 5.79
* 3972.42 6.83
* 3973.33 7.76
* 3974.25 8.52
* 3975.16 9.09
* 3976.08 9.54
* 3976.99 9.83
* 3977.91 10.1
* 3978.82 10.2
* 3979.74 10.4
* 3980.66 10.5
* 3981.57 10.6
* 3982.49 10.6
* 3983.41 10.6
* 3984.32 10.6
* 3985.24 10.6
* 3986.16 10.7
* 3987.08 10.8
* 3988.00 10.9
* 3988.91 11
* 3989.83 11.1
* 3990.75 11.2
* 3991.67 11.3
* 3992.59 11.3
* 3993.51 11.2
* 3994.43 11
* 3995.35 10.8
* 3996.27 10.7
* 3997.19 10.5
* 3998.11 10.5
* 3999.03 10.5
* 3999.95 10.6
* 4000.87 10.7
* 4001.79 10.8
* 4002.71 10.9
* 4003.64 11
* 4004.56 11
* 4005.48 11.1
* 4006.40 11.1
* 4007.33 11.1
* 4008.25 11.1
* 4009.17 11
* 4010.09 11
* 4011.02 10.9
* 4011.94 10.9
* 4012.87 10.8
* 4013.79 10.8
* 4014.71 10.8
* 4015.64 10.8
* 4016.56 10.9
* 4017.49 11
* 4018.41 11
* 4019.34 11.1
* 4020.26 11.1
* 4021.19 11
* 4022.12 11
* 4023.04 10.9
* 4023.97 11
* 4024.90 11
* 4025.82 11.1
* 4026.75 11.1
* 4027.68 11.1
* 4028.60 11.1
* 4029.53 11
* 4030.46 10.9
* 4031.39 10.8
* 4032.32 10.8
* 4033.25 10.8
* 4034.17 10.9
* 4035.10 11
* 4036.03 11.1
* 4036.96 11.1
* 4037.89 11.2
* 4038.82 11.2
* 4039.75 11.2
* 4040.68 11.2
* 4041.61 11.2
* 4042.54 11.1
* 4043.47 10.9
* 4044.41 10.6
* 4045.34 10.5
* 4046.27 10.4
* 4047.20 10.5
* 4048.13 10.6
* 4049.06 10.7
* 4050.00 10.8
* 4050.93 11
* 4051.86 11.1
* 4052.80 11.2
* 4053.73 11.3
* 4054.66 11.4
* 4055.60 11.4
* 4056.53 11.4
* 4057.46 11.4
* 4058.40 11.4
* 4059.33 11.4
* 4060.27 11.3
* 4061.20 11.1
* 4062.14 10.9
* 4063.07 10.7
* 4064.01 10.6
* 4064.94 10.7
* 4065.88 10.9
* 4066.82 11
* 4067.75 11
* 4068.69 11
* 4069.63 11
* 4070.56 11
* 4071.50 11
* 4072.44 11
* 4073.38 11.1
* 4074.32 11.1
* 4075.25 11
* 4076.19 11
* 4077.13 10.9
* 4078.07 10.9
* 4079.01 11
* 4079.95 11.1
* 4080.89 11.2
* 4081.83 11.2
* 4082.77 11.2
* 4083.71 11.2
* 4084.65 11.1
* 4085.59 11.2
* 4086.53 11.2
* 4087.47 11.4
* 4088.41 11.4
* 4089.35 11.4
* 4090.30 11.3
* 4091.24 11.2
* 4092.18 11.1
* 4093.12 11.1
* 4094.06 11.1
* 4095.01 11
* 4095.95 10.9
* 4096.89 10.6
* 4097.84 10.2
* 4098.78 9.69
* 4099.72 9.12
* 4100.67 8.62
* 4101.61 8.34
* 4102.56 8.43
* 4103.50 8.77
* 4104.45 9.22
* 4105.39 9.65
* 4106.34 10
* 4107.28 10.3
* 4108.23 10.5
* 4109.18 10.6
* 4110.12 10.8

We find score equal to 93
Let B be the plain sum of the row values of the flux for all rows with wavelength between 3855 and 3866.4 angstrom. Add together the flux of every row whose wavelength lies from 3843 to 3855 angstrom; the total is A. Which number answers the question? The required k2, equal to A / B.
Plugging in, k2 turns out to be 1.03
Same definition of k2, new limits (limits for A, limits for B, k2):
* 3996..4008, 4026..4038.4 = 0.98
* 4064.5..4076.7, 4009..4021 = 1.00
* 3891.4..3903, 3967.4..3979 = 1.33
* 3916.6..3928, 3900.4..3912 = 0.96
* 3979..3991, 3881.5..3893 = 1.25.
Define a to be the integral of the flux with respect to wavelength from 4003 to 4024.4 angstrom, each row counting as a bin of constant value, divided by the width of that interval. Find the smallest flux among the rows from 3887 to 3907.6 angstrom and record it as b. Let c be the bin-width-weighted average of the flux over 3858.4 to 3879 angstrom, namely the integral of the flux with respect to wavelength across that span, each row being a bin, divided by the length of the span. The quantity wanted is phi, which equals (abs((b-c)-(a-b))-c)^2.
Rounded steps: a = 11.0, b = 7.23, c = 10.1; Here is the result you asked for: 12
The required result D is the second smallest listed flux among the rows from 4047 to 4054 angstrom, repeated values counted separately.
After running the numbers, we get 10.6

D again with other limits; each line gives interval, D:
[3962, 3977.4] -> 4.03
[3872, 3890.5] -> 7.28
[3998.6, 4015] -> 10.6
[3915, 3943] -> 3.37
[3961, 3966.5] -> 6.81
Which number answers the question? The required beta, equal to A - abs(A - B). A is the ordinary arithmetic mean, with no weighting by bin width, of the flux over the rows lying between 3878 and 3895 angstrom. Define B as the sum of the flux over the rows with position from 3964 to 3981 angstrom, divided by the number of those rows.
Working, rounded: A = 9.0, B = 7.4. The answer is 7.4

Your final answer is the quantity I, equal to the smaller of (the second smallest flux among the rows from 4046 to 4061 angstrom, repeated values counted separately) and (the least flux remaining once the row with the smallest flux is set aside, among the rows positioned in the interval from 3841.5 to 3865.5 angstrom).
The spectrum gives 9.8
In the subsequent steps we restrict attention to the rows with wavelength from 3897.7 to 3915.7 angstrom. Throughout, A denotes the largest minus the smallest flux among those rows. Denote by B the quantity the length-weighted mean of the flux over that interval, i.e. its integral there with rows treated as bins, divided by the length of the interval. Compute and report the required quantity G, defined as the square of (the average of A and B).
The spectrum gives 31.2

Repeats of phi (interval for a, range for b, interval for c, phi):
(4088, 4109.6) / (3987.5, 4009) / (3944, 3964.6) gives 84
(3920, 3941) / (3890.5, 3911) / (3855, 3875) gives 79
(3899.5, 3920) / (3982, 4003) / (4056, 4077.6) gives 116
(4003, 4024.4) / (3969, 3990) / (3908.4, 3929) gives 8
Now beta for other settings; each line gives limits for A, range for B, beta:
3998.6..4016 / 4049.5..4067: 10.7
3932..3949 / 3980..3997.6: 5.1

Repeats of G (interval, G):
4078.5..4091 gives 33.8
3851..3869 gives 30.3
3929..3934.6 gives 15.0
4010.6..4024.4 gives 31.6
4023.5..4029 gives 31.2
